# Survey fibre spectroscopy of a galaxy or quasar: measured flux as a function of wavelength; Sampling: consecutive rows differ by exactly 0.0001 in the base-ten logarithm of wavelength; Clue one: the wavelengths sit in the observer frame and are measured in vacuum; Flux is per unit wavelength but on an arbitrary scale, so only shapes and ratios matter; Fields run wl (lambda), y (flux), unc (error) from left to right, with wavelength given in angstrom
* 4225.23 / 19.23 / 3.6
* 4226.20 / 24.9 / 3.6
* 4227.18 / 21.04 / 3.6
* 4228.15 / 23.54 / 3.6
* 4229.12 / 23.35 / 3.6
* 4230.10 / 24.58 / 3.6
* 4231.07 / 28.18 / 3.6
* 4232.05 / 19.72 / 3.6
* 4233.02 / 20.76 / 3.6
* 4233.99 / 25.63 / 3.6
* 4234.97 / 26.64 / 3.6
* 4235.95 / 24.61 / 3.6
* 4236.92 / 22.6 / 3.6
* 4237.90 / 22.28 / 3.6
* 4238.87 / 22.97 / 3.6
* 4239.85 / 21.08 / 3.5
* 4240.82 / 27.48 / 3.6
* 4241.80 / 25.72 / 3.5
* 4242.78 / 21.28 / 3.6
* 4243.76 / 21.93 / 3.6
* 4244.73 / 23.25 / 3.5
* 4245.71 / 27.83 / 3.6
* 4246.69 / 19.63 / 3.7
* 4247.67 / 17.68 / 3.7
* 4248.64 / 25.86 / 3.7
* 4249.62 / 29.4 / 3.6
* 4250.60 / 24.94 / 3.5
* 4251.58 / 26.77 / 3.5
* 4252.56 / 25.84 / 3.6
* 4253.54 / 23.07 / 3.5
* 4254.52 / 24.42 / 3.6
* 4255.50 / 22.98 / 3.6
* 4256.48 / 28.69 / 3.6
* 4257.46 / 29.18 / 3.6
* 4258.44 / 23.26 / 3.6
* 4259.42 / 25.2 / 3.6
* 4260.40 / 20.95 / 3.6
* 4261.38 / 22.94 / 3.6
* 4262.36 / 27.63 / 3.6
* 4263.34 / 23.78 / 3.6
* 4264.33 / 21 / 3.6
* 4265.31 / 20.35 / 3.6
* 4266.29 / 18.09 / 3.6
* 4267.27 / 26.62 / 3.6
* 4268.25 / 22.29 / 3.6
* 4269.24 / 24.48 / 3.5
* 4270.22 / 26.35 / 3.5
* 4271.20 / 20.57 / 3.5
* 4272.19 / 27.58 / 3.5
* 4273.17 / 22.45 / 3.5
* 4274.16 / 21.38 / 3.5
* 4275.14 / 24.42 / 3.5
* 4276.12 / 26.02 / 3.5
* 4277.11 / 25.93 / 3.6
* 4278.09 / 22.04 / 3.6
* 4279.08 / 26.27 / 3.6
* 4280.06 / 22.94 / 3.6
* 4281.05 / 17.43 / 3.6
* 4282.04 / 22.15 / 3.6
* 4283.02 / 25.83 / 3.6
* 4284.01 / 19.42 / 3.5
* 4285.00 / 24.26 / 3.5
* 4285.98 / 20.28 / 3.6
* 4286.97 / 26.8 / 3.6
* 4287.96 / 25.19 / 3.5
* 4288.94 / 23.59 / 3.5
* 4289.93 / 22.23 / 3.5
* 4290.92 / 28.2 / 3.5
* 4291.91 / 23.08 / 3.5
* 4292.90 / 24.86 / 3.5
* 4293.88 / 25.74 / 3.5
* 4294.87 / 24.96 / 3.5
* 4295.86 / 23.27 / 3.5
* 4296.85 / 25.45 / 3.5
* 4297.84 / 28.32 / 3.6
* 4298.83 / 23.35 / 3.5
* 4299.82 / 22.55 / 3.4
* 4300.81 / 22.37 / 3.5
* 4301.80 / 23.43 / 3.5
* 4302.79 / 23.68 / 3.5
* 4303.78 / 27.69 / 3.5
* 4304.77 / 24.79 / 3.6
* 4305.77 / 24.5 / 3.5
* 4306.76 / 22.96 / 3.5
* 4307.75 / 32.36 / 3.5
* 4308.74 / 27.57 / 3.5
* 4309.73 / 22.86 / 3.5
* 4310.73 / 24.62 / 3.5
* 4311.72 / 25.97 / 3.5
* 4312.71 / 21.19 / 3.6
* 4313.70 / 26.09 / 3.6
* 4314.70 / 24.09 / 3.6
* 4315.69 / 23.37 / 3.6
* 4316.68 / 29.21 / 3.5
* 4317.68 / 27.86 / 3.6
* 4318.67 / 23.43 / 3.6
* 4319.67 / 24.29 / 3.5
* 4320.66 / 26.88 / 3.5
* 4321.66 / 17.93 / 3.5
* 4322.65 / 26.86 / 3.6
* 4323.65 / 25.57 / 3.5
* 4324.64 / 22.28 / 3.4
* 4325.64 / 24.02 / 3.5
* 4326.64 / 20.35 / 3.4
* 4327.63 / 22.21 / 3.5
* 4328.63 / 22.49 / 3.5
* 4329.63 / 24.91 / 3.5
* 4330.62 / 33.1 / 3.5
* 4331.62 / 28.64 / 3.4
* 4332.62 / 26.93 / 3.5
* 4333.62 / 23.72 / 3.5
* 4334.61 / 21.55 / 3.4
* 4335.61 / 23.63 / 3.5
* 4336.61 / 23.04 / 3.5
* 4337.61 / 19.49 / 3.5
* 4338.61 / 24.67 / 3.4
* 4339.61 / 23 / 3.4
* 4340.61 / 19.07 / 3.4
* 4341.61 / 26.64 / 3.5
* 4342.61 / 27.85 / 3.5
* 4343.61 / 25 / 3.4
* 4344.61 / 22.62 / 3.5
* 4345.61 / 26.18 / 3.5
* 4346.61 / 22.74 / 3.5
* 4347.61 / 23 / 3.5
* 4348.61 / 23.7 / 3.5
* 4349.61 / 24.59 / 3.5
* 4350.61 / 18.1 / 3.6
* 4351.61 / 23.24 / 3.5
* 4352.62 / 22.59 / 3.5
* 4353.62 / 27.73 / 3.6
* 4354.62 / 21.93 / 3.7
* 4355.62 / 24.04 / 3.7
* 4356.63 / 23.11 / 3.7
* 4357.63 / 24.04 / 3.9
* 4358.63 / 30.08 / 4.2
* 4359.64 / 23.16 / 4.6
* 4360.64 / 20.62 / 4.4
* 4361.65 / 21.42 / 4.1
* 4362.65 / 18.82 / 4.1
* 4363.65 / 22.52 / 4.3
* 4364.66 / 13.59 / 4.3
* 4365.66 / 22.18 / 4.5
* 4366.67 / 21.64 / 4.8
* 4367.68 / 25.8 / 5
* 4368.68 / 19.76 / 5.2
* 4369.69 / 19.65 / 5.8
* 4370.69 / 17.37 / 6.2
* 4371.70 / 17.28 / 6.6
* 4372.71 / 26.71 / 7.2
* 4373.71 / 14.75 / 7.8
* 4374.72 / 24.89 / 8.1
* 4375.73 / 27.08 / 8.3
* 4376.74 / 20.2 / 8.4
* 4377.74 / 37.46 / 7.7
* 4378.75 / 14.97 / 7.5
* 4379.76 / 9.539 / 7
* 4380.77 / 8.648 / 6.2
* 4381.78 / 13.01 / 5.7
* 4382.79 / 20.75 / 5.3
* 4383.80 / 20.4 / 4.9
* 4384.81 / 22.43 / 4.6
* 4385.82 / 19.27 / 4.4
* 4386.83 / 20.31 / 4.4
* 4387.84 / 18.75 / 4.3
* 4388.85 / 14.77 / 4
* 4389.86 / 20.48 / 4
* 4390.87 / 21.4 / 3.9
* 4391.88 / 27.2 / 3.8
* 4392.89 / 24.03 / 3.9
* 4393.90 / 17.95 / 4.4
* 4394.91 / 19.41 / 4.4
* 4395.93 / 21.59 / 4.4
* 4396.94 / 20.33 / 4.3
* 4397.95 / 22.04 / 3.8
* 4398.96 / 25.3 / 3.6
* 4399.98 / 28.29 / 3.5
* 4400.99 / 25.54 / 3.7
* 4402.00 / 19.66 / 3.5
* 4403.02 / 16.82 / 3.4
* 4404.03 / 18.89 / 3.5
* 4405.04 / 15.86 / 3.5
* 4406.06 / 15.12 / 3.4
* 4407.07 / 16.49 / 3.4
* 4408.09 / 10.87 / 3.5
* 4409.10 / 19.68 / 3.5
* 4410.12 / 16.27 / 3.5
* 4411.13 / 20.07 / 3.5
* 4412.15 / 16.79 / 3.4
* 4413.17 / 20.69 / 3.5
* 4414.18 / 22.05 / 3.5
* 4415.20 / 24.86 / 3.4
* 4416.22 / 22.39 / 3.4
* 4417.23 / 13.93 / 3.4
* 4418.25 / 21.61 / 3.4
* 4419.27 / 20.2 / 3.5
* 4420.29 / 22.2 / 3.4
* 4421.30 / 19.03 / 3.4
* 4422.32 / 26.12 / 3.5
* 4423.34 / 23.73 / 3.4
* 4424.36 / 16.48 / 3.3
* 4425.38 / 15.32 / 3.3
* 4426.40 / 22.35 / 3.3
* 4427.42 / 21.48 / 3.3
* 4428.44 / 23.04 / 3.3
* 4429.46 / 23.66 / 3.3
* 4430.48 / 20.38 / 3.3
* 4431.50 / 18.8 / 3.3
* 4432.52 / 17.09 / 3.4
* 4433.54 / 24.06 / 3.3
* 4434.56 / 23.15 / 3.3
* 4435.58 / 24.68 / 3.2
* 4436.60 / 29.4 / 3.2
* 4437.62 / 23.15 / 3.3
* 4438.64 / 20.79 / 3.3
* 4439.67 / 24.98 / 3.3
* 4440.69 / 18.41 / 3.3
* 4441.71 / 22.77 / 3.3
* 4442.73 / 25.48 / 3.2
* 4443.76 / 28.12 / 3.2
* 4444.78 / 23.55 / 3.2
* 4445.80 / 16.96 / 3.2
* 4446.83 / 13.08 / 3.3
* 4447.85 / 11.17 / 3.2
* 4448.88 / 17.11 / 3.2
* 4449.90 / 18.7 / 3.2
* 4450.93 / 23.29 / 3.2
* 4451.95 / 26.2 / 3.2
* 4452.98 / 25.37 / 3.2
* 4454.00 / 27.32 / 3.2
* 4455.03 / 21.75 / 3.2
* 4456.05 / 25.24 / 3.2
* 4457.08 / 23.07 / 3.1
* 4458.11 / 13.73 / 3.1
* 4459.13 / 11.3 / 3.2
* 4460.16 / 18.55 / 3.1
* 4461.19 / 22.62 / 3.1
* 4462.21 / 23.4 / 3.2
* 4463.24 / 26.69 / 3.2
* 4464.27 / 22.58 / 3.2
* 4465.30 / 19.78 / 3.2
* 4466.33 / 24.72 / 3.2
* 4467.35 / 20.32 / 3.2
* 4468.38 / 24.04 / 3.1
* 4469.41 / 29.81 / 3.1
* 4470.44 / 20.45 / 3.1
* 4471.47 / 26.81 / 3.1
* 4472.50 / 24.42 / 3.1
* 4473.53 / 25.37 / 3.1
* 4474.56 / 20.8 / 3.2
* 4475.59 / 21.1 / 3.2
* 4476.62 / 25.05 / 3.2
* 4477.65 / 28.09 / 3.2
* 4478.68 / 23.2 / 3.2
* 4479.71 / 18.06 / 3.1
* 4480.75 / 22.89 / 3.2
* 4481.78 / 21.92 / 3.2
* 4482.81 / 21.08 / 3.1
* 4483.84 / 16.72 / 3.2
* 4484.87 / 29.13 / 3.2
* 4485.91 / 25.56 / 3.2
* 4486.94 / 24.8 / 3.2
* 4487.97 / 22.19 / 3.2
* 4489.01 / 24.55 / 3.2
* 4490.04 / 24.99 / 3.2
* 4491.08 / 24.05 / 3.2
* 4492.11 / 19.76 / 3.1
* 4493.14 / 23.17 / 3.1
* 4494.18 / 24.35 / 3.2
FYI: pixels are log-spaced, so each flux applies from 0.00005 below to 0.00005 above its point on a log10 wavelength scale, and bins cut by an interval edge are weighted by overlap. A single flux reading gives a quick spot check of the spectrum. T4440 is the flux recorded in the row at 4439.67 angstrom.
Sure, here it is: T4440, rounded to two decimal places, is 24.98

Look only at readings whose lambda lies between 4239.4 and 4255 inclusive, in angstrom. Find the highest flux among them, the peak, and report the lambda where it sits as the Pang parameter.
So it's 4249.62 angstrom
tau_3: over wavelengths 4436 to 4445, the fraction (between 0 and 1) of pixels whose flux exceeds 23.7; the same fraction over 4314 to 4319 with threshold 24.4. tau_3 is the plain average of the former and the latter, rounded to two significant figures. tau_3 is 0.42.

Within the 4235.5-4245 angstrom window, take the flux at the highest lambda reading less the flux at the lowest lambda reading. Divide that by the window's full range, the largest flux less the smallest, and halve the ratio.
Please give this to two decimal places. -0.11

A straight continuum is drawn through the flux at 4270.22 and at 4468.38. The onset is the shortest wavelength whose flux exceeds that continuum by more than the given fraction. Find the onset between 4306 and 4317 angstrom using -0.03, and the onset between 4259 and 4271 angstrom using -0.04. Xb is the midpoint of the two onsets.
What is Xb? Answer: 4285.1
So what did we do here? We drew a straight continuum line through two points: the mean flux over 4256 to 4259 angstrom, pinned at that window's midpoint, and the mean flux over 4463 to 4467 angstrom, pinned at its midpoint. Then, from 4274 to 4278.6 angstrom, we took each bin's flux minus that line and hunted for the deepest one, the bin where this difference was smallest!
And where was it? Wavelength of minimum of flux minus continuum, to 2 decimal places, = 4274.16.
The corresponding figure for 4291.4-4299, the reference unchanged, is 4291.91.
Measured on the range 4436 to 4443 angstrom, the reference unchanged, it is 4440.69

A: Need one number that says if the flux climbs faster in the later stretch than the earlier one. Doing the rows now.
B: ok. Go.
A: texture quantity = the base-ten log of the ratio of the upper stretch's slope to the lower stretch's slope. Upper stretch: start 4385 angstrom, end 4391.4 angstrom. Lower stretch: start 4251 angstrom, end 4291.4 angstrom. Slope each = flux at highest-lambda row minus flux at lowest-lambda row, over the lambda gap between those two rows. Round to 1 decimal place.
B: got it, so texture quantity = 1.1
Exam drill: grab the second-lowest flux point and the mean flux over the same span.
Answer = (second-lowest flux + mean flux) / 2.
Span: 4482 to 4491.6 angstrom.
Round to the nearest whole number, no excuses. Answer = 22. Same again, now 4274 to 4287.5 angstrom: 21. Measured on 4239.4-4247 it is 22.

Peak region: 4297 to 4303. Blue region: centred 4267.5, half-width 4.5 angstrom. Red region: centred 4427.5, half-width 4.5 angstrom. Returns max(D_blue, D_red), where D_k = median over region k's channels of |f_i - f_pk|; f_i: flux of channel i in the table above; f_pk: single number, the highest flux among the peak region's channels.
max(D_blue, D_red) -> 6.8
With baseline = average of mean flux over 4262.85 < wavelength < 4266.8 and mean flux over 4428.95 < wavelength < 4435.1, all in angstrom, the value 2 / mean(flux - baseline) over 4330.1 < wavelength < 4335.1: 0.35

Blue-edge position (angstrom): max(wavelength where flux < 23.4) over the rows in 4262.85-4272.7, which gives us 4271.20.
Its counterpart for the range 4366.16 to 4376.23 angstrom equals 4373.71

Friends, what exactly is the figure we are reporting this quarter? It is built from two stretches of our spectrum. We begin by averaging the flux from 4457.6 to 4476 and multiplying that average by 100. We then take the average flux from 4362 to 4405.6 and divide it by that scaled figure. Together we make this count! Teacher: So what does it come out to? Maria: 0.0093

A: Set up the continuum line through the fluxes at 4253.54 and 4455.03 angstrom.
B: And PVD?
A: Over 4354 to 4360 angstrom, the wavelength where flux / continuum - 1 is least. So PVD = 4354.62 angstrom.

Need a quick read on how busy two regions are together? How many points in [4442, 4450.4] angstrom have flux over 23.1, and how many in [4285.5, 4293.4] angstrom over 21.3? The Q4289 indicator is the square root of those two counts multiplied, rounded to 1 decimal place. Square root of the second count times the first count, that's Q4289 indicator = 4.6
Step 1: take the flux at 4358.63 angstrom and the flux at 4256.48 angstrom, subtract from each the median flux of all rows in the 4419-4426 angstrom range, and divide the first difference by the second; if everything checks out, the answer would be 1.2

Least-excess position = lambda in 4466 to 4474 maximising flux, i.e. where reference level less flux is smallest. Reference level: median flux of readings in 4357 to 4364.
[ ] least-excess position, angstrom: 4469.41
